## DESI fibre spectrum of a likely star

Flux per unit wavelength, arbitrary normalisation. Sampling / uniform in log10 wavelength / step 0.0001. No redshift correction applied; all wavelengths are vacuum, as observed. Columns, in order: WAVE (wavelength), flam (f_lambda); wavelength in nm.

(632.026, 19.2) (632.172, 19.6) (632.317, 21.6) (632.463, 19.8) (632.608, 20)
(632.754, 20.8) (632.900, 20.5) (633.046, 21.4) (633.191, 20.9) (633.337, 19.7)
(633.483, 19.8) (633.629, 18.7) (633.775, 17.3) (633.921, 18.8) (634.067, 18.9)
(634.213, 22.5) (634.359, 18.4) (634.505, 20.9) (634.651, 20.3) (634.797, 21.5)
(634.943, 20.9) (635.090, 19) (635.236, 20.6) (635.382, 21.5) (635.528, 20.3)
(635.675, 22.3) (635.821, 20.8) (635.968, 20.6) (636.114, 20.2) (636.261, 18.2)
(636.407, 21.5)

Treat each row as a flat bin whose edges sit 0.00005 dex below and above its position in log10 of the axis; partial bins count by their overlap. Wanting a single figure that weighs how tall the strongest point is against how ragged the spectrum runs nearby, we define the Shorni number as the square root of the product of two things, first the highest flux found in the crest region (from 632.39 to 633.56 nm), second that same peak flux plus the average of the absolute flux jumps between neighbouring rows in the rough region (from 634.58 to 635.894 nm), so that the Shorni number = 22.1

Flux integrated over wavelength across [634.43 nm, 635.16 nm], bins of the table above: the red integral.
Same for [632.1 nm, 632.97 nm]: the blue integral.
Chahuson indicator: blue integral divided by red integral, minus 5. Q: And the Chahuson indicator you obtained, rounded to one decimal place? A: -3.8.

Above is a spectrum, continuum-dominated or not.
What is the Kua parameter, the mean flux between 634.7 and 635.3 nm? 20.5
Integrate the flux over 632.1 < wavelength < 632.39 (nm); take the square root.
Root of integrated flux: 2.45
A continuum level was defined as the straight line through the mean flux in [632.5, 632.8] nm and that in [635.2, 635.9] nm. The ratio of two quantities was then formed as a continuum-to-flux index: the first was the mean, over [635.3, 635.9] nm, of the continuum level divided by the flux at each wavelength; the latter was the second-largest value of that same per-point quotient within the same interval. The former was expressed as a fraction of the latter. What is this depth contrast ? 0.979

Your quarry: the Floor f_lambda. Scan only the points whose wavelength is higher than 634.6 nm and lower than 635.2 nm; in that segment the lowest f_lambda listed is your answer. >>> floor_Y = 19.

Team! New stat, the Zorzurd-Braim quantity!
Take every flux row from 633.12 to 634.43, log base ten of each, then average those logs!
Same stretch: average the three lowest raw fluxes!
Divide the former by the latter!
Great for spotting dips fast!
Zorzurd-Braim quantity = 0.0710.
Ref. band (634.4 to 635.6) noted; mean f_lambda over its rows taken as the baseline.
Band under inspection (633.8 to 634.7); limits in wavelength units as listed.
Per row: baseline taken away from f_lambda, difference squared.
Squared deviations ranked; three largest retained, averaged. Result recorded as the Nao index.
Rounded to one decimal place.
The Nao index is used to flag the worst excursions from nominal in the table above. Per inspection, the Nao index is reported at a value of 3.9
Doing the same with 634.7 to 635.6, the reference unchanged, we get 1.4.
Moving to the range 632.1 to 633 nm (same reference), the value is 0.9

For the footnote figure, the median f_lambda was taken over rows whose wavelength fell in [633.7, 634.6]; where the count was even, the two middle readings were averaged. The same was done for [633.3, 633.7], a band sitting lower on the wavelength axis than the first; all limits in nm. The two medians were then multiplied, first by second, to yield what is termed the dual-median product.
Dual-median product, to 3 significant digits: 371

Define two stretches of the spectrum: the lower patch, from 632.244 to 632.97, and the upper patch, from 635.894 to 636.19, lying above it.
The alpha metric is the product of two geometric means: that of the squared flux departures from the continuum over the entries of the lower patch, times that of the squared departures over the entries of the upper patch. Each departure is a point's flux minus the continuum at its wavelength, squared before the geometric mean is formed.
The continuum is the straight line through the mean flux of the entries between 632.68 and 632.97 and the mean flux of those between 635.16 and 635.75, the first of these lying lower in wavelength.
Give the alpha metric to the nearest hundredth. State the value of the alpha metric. 0.13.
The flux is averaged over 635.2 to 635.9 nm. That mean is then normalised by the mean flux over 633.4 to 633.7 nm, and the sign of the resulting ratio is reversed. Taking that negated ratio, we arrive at -1.10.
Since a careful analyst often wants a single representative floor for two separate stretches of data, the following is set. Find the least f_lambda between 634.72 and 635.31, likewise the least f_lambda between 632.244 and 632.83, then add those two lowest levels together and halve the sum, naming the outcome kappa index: 19.4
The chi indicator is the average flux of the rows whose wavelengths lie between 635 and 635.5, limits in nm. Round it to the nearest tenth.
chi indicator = 20.4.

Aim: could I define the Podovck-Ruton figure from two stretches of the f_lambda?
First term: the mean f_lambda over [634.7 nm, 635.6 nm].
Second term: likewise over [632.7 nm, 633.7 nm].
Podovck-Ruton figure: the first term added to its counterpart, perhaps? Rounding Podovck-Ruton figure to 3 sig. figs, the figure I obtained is 40.9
